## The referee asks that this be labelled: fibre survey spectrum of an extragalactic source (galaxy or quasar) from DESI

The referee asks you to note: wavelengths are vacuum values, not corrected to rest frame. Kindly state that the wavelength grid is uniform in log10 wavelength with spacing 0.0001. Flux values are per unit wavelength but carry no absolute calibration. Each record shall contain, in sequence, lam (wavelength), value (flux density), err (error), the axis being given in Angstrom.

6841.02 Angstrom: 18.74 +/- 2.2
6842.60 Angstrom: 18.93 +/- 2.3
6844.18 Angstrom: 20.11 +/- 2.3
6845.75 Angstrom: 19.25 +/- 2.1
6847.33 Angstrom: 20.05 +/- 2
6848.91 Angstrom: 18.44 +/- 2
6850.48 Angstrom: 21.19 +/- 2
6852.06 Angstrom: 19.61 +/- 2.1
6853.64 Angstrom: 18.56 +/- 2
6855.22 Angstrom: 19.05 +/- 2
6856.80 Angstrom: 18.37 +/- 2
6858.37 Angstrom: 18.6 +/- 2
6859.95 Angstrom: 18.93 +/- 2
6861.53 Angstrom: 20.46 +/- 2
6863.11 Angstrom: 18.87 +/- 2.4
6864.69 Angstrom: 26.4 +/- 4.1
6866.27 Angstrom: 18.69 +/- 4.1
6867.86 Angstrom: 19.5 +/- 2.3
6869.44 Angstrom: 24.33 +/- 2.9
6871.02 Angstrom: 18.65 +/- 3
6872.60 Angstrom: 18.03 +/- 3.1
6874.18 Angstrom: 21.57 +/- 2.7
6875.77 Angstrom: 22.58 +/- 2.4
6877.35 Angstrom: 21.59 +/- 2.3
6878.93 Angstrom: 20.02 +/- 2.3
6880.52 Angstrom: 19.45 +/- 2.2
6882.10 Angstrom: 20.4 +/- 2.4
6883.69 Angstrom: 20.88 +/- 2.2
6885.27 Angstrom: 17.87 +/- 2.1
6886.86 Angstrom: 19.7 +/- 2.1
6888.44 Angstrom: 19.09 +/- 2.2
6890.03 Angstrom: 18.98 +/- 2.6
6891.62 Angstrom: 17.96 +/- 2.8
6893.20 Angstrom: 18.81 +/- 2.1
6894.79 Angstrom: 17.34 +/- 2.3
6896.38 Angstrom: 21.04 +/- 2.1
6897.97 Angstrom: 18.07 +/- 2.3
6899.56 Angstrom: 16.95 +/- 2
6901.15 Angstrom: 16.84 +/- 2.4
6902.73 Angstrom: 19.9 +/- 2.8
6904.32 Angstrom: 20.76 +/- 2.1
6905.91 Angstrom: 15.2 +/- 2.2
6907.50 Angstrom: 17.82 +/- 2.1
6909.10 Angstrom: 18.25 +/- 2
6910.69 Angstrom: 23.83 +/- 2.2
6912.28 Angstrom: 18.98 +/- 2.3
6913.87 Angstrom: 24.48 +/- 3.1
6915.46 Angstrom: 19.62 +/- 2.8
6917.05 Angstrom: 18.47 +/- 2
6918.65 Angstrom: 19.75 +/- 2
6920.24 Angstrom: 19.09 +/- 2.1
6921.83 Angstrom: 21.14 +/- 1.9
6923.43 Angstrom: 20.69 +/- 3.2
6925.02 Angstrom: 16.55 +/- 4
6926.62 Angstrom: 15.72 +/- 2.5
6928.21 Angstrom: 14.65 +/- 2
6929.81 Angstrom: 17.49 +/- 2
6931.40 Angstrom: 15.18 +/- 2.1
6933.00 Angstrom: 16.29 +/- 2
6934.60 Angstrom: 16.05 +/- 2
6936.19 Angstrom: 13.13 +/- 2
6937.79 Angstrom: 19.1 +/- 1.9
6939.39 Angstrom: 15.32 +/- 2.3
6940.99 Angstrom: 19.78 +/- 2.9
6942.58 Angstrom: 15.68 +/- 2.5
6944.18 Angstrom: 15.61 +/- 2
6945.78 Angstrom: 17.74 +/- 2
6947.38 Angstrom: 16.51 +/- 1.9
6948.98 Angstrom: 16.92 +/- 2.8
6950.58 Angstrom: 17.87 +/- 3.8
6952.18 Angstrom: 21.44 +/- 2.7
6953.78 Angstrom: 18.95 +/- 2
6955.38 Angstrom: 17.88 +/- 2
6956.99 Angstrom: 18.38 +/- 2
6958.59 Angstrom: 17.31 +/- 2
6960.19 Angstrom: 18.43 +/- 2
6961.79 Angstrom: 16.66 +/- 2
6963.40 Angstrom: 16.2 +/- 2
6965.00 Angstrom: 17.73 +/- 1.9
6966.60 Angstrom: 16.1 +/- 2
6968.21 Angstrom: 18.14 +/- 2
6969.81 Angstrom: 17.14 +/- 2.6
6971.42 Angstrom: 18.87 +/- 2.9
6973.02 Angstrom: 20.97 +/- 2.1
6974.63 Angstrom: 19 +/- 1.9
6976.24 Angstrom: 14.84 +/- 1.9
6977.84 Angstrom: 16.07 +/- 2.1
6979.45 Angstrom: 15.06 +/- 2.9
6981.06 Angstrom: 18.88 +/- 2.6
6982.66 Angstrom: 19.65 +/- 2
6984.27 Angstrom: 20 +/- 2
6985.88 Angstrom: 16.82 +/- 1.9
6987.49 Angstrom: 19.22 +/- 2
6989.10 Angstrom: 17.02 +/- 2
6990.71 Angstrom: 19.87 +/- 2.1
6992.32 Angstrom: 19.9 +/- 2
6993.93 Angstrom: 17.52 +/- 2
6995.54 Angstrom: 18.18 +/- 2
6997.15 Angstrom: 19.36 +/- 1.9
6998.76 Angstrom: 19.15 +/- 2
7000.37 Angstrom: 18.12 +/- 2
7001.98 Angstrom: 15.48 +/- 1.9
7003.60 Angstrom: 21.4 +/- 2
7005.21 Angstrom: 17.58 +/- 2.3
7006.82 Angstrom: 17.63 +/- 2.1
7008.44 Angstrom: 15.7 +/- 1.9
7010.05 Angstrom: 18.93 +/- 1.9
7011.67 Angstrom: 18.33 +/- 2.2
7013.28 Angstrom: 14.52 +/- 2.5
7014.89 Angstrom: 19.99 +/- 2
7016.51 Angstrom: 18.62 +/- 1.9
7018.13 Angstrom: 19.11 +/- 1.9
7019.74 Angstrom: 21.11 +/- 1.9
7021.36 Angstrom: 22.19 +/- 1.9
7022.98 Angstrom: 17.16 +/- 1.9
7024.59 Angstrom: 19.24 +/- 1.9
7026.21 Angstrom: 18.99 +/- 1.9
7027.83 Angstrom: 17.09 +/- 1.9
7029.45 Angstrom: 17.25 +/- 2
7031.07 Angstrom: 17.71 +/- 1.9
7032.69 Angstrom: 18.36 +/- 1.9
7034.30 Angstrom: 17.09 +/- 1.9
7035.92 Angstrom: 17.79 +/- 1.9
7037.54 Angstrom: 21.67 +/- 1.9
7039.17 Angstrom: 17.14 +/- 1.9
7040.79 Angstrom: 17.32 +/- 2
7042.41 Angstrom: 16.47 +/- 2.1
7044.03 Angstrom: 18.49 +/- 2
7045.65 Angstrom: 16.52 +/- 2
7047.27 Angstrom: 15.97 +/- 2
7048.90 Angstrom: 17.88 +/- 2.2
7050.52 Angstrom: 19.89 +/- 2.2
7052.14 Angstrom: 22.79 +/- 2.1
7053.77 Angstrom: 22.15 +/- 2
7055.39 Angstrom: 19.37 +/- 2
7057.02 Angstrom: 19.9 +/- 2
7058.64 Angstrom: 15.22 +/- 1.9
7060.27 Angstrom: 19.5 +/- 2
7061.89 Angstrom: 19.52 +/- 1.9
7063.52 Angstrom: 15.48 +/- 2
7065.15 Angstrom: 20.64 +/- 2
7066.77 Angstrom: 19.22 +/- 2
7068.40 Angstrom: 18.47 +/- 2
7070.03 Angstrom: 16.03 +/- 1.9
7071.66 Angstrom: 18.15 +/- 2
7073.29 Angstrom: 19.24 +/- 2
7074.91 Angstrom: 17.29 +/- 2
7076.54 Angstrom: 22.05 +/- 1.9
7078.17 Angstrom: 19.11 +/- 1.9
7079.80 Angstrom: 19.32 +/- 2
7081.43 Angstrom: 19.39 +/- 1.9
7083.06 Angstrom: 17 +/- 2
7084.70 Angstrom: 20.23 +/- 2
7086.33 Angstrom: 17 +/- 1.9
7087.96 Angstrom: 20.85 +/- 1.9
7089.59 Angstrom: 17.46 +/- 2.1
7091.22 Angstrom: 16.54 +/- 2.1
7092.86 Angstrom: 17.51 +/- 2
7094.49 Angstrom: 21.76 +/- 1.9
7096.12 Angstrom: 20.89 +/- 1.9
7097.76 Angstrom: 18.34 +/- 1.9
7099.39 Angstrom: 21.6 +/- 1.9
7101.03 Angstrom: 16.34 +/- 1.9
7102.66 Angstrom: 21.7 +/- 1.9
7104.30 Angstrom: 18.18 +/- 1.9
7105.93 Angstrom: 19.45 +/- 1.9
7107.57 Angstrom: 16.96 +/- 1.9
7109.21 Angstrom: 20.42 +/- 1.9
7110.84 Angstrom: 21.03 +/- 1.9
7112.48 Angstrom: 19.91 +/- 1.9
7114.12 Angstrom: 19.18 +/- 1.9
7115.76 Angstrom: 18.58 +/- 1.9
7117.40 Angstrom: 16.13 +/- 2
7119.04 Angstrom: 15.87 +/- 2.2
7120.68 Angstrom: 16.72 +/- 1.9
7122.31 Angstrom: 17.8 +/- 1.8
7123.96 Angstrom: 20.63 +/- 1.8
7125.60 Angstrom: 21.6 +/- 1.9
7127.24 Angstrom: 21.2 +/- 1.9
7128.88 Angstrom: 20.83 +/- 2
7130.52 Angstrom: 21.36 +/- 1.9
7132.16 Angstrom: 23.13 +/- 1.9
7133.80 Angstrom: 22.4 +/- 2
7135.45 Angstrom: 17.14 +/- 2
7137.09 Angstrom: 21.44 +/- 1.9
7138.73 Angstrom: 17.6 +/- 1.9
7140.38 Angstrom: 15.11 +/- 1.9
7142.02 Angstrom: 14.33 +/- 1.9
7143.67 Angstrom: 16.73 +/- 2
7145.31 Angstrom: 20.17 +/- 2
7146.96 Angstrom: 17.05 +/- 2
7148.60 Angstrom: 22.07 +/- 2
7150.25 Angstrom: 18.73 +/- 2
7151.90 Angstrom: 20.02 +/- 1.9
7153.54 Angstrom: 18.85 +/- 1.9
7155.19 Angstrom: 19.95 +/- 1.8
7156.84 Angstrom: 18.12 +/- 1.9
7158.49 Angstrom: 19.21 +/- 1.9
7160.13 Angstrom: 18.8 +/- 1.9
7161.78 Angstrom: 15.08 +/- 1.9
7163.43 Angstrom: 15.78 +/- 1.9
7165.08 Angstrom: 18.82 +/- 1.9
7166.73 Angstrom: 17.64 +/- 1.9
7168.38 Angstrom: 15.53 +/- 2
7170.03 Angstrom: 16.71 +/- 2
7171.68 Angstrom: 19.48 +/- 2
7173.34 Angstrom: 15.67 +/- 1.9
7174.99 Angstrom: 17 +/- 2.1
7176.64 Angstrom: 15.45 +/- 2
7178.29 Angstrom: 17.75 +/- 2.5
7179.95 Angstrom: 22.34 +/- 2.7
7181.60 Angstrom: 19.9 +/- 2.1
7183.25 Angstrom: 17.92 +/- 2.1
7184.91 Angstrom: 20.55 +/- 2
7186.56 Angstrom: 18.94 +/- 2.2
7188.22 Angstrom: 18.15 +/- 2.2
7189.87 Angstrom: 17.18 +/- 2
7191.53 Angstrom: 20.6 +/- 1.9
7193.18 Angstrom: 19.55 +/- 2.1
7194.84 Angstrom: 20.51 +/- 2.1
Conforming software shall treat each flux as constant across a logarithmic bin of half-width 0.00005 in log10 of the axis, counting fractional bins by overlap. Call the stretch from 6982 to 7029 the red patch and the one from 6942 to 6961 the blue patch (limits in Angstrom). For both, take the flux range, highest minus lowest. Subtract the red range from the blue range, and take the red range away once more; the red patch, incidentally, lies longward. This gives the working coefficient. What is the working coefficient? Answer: -10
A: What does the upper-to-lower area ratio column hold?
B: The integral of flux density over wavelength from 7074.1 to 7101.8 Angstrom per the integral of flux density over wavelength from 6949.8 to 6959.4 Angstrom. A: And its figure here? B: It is 2.9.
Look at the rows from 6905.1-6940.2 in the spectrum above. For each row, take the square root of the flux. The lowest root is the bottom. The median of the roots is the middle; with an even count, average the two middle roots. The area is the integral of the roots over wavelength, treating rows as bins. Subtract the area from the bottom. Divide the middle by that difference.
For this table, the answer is -0.029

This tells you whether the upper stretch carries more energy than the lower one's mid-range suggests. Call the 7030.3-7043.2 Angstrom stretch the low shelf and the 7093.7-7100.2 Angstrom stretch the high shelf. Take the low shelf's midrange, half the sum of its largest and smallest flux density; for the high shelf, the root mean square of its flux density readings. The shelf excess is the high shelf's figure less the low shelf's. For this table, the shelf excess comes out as 2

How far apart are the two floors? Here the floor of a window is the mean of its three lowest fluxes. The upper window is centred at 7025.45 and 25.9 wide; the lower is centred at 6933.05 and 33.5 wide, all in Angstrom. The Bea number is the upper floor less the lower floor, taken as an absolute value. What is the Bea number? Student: 1.9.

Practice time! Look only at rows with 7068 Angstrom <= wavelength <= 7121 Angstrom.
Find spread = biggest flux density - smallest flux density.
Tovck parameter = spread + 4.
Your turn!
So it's 10.2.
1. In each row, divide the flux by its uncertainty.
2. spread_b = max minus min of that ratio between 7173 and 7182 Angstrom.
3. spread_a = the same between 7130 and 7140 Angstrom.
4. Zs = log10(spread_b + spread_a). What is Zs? 0.78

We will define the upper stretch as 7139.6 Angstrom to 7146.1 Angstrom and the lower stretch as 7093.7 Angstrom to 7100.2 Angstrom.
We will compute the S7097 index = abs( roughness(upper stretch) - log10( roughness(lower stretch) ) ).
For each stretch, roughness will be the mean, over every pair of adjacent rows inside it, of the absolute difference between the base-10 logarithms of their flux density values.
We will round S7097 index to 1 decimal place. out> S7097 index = 1.4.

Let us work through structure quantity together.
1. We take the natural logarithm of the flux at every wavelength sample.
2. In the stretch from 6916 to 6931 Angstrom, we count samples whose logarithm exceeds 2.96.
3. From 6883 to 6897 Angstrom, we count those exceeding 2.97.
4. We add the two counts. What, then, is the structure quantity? 6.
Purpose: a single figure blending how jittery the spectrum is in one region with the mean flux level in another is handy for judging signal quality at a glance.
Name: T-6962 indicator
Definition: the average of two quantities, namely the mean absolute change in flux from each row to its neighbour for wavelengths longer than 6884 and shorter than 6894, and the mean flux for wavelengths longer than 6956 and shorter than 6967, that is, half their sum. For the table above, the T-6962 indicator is 9.1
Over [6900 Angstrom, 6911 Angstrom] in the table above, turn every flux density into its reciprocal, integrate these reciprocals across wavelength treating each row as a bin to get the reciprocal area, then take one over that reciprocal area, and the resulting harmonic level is 1.67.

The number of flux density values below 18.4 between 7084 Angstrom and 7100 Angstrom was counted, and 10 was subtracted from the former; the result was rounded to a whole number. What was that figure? -5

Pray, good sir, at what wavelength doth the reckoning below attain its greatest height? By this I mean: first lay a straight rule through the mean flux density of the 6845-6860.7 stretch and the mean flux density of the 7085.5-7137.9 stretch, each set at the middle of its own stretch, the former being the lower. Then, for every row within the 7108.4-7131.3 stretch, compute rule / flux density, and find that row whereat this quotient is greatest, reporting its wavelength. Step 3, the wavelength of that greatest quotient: 7119.04 Angstrom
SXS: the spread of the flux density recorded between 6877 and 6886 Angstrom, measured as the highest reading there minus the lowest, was 3.7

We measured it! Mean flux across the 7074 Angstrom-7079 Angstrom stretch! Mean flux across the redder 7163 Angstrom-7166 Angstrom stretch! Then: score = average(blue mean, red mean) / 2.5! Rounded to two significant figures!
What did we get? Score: 7.4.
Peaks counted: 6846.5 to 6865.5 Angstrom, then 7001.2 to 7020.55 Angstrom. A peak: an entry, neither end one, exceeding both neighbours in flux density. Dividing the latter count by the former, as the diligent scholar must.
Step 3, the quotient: 1.3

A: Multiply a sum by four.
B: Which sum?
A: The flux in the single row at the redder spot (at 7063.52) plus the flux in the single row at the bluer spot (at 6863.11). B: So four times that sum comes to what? 137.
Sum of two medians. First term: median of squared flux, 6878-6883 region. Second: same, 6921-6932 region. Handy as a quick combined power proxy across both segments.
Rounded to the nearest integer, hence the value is 675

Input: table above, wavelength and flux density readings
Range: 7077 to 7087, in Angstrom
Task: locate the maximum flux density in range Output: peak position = 7084.70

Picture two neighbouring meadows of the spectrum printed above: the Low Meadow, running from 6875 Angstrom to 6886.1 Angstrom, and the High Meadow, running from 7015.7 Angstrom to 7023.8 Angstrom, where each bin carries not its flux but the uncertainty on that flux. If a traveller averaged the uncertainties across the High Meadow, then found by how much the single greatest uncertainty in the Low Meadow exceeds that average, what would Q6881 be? 0.50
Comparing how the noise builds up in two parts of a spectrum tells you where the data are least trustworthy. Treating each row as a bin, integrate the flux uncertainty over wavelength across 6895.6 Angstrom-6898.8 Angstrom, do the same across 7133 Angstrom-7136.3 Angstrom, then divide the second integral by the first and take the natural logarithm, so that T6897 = -0.06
